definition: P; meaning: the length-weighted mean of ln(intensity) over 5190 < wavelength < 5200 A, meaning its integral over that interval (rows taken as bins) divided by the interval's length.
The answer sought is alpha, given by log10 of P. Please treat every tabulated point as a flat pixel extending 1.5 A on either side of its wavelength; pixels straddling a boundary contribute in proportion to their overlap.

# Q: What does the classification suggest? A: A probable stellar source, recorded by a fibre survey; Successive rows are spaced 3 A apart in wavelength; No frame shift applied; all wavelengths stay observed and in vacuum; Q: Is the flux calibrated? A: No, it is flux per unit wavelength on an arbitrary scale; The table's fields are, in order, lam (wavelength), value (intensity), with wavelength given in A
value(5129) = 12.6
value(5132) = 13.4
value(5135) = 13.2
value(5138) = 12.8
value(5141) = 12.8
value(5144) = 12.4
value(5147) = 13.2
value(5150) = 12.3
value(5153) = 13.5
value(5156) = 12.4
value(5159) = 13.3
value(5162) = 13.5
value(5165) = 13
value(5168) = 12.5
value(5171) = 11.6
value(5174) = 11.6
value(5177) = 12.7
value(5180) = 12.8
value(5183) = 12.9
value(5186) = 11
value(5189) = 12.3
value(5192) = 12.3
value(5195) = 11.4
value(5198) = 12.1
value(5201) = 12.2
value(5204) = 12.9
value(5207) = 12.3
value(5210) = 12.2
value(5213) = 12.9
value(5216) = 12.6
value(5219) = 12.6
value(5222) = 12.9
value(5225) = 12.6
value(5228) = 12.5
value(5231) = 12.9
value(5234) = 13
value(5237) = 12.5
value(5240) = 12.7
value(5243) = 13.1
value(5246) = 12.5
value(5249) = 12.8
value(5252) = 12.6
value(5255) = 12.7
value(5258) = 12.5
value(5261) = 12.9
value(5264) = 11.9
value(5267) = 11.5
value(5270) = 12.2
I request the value 0.395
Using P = 2.48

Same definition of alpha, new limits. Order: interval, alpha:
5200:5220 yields 0.403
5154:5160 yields 0.407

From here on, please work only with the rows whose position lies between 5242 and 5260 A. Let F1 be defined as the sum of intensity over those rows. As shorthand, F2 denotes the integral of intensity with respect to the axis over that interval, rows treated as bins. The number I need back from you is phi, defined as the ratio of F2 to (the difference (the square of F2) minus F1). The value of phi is 0.0044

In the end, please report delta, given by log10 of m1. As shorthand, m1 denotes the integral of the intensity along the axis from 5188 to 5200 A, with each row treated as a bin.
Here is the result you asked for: 2.16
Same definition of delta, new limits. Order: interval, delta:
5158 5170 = 2.19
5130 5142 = 2.19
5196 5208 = 2.17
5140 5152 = 2.18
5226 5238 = 2.18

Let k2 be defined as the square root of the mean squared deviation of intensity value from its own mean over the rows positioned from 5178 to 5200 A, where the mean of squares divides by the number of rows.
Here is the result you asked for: 0.64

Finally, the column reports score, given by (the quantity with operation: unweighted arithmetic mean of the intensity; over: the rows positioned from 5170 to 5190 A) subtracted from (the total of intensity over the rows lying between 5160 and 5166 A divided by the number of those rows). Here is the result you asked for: 1.12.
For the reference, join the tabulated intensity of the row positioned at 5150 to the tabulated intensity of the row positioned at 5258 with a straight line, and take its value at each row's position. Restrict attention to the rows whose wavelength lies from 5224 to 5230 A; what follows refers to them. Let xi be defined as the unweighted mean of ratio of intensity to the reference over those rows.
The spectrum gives 1.01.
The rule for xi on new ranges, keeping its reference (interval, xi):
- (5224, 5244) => 1.02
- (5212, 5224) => 1.03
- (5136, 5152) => 1.03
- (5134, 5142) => 1.05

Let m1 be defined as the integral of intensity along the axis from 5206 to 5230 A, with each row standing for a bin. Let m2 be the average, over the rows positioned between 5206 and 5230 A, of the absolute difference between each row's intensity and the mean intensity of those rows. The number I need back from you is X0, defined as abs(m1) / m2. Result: 1667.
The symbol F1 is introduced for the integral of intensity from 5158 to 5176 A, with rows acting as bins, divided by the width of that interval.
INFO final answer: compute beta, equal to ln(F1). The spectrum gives 2.53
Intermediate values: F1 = 12.6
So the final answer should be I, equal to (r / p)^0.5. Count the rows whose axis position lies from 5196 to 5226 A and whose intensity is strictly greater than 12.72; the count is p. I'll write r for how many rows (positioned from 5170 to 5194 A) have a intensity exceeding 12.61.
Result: 1.00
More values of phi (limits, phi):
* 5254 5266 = 0.0067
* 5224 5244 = 0.0039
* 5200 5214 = 0.0057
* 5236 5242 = 0.0132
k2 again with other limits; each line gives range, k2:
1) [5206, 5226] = 0.25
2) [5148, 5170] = 0.49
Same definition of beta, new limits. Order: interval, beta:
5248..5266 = 2.53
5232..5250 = 2.55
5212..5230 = 2.54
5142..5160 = 2.55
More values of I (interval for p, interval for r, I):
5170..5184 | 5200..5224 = 1.22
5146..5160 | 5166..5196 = 1.00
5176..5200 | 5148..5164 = 1.22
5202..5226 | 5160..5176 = 0.82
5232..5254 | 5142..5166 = 1.29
